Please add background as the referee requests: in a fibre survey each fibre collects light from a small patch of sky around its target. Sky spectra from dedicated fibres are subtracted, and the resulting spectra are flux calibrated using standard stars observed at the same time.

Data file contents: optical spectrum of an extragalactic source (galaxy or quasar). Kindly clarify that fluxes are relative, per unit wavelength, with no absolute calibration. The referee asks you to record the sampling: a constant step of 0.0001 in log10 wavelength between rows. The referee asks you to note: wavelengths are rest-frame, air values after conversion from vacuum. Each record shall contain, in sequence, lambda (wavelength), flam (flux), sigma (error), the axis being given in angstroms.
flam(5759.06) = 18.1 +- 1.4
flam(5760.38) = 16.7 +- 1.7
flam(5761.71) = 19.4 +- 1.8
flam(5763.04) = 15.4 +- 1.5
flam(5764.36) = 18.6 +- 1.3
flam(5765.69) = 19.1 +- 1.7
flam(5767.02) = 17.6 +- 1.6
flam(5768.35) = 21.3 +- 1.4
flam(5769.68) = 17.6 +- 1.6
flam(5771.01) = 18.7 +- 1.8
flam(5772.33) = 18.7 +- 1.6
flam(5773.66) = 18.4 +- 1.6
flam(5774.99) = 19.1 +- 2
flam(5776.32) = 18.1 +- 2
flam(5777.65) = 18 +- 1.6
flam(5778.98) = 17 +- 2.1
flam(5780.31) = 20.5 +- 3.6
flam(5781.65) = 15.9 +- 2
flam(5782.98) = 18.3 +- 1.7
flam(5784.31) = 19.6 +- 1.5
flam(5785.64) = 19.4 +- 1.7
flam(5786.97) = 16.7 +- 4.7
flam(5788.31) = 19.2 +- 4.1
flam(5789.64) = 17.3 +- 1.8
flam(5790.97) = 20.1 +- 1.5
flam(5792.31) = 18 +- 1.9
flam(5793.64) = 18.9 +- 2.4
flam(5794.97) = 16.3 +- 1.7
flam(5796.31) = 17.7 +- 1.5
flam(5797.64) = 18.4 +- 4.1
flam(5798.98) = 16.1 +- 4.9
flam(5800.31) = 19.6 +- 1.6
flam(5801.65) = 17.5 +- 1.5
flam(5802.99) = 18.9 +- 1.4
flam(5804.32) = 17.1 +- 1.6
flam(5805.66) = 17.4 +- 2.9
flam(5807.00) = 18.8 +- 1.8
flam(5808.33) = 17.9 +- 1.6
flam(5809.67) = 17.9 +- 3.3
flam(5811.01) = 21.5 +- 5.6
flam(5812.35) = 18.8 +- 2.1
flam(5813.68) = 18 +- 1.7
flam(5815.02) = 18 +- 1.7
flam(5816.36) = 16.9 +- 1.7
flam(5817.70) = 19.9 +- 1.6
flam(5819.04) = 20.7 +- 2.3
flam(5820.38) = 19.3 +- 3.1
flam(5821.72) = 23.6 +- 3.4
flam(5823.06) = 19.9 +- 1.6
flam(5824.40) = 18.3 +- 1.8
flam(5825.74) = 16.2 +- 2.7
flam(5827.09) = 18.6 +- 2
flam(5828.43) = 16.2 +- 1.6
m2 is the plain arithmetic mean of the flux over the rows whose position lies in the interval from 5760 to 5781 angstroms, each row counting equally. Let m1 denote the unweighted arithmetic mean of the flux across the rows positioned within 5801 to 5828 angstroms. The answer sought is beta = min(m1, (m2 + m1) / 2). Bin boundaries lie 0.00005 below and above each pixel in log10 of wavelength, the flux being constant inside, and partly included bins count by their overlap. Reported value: 18.6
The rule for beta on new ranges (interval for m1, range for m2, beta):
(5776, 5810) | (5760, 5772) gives 18.1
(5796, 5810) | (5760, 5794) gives 17.9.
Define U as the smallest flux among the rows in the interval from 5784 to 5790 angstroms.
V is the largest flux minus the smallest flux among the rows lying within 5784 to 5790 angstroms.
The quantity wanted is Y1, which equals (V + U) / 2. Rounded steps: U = 16.7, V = 2.9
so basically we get 9.8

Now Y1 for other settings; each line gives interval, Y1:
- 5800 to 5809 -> 9.8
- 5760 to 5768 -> 9.7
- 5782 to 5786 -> 9.8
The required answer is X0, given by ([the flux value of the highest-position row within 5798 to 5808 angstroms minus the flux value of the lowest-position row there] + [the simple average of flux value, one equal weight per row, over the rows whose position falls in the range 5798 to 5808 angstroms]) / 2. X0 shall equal 10.3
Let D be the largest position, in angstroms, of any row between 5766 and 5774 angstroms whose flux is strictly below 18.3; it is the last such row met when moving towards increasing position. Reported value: 5769.68 angstroms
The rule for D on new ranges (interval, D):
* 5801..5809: 5808.33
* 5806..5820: 5816.36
